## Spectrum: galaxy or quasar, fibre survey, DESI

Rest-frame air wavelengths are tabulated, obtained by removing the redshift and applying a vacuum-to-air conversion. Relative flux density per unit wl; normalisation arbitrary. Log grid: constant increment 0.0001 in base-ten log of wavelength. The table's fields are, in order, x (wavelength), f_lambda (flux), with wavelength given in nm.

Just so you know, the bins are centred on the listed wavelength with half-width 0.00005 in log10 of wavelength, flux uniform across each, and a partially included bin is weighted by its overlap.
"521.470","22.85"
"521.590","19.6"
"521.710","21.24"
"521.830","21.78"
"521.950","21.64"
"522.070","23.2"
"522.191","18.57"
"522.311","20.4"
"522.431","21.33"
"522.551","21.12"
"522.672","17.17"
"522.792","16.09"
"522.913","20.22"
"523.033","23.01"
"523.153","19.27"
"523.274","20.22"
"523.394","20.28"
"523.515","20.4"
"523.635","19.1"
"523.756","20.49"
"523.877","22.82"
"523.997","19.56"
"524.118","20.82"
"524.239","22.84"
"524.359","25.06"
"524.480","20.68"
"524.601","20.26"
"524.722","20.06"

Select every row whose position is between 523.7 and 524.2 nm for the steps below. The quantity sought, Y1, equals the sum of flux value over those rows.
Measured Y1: 83.7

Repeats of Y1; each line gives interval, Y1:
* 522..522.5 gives 83.5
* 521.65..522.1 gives 87.9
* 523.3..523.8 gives 80.3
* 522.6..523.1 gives 76.5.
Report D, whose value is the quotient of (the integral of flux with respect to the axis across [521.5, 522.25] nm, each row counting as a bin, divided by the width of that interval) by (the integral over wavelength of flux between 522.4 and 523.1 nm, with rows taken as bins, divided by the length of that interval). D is 1.07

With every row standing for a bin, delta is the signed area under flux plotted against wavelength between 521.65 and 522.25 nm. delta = 12.77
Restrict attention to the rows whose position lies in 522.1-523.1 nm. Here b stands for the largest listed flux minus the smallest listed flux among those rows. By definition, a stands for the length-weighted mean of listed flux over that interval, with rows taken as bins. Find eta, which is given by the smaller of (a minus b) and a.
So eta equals 13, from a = 19.8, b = 6.9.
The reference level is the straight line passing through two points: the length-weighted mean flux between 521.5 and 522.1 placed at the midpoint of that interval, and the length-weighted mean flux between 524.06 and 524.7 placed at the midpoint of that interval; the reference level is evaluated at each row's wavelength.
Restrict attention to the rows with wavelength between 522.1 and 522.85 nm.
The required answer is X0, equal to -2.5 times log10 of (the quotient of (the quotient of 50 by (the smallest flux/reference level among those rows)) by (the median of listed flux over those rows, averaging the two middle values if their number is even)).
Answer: -1.34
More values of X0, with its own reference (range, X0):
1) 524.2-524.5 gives -0.91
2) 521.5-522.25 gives -1.08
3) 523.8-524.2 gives -1.07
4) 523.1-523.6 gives -1.11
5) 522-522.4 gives -1.13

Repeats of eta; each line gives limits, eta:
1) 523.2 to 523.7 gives 19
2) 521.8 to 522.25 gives 17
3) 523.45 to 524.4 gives 15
